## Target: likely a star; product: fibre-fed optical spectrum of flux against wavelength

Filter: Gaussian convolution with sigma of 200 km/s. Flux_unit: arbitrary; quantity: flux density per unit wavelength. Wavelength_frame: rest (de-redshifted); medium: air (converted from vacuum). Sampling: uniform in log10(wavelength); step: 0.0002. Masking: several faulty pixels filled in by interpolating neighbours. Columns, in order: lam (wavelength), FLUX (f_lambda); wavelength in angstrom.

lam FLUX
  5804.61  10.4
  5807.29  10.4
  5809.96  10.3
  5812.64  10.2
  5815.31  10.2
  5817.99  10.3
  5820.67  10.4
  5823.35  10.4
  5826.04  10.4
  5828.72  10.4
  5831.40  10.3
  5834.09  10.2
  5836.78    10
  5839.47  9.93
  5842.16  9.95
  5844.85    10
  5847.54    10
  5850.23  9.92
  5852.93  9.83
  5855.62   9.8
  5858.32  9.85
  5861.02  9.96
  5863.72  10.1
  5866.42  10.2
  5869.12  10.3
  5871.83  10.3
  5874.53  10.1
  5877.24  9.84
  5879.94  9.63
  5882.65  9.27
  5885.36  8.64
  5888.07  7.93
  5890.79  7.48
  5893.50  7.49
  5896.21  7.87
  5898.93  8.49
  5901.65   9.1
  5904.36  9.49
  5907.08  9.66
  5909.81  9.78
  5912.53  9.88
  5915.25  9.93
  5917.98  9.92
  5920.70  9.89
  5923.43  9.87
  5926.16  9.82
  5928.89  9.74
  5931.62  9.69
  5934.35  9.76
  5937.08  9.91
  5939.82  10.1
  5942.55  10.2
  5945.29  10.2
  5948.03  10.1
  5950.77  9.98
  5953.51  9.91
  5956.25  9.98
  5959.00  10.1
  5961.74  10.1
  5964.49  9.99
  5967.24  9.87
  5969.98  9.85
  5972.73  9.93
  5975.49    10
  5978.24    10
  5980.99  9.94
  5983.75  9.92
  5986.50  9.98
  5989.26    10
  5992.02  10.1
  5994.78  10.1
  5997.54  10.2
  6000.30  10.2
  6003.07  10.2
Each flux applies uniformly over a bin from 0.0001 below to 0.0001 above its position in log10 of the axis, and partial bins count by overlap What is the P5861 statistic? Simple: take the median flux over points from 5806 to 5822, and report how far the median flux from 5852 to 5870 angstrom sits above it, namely -0.3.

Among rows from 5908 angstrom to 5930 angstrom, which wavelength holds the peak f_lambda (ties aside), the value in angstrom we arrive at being 5915.25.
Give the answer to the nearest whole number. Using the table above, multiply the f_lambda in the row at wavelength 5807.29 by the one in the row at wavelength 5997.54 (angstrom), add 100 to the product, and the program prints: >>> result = 206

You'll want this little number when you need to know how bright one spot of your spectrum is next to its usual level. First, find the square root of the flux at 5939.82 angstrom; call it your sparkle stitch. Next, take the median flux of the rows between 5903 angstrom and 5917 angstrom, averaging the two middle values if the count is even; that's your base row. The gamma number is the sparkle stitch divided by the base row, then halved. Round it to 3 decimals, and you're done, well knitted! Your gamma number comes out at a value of 0.162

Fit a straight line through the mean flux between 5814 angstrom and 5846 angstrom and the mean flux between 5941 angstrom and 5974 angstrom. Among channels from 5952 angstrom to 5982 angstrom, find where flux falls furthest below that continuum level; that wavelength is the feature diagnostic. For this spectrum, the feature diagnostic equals 5969.98 angstrom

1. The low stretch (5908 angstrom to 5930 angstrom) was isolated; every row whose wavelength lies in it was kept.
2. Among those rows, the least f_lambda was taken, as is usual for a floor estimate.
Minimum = 9.74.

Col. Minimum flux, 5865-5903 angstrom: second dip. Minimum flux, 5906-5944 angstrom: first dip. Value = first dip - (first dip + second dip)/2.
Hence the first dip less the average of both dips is 1.1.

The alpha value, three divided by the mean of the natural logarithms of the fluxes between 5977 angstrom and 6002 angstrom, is 1.300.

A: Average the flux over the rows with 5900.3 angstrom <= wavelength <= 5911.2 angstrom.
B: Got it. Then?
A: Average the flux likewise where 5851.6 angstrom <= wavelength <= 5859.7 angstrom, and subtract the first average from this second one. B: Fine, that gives 0.3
